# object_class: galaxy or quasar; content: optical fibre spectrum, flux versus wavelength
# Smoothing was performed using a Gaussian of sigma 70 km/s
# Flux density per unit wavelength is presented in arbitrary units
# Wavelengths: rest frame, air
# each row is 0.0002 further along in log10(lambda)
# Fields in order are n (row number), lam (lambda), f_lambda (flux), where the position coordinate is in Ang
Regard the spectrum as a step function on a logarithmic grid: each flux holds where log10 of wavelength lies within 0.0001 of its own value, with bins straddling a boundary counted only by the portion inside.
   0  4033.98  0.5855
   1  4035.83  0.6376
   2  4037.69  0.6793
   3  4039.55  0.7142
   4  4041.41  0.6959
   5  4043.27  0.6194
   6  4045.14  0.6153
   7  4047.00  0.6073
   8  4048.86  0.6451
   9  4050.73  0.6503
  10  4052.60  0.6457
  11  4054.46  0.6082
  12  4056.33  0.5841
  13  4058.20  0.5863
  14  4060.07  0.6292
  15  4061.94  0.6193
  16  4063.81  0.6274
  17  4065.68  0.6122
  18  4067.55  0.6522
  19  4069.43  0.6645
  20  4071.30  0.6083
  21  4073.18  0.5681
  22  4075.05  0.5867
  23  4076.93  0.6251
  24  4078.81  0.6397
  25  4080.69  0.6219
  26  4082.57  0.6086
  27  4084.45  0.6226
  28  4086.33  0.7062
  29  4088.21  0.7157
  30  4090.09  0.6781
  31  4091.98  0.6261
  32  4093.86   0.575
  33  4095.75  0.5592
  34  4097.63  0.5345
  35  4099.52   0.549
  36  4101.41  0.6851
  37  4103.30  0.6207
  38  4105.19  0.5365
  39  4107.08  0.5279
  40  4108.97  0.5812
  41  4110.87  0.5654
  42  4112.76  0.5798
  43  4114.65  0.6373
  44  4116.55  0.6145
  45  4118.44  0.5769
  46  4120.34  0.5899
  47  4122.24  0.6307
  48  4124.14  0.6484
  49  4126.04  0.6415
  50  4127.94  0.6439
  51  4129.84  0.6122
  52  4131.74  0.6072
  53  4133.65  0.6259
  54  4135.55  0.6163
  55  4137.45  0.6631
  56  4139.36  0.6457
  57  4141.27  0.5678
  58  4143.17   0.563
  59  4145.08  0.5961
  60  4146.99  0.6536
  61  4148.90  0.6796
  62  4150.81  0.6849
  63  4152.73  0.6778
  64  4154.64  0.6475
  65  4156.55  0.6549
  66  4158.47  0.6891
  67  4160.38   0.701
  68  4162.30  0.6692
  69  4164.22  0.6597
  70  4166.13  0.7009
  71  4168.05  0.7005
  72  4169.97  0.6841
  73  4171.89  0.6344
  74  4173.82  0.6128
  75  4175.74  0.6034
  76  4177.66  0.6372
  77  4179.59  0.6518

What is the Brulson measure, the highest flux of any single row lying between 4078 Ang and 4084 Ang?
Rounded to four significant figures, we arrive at 0.6397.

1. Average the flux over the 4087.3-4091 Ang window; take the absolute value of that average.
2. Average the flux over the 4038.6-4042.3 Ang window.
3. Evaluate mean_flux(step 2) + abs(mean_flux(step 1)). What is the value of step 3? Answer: 1.40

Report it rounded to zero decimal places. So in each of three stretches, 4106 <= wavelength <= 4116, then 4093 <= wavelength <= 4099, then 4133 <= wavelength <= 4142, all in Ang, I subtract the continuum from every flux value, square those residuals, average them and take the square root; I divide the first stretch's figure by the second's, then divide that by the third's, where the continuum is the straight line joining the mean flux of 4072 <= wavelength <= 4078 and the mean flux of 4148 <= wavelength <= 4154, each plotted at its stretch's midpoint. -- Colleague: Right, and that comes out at 19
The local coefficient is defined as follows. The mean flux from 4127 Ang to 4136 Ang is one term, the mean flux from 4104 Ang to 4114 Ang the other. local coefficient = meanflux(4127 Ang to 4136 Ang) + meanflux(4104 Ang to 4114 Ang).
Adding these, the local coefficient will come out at 1.18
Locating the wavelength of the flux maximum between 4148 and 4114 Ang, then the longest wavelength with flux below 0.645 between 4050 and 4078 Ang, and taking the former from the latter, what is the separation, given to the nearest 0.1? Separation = -60.5 Ang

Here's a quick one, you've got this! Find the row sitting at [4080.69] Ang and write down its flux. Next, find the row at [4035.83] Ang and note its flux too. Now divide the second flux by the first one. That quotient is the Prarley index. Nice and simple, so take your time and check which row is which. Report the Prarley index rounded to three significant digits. 1.03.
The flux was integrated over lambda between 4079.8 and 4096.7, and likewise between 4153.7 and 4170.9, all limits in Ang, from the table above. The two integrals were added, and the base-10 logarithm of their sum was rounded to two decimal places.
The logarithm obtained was 1.35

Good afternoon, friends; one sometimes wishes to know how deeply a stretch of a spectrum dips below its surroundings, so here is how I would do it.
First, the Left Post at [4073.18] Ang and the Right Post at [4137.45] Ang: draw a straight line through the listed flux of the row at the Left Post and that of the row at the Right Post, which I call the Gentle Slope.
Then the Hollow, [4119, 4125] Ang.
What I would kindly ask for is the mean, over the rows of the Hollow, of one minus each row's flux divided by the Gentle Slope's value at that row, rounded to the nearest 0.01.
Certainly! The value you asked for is 0.03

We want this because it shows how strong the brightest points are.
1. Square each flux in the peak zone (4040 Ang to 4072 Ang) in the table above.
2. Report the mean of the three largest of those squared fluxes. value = 0.45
